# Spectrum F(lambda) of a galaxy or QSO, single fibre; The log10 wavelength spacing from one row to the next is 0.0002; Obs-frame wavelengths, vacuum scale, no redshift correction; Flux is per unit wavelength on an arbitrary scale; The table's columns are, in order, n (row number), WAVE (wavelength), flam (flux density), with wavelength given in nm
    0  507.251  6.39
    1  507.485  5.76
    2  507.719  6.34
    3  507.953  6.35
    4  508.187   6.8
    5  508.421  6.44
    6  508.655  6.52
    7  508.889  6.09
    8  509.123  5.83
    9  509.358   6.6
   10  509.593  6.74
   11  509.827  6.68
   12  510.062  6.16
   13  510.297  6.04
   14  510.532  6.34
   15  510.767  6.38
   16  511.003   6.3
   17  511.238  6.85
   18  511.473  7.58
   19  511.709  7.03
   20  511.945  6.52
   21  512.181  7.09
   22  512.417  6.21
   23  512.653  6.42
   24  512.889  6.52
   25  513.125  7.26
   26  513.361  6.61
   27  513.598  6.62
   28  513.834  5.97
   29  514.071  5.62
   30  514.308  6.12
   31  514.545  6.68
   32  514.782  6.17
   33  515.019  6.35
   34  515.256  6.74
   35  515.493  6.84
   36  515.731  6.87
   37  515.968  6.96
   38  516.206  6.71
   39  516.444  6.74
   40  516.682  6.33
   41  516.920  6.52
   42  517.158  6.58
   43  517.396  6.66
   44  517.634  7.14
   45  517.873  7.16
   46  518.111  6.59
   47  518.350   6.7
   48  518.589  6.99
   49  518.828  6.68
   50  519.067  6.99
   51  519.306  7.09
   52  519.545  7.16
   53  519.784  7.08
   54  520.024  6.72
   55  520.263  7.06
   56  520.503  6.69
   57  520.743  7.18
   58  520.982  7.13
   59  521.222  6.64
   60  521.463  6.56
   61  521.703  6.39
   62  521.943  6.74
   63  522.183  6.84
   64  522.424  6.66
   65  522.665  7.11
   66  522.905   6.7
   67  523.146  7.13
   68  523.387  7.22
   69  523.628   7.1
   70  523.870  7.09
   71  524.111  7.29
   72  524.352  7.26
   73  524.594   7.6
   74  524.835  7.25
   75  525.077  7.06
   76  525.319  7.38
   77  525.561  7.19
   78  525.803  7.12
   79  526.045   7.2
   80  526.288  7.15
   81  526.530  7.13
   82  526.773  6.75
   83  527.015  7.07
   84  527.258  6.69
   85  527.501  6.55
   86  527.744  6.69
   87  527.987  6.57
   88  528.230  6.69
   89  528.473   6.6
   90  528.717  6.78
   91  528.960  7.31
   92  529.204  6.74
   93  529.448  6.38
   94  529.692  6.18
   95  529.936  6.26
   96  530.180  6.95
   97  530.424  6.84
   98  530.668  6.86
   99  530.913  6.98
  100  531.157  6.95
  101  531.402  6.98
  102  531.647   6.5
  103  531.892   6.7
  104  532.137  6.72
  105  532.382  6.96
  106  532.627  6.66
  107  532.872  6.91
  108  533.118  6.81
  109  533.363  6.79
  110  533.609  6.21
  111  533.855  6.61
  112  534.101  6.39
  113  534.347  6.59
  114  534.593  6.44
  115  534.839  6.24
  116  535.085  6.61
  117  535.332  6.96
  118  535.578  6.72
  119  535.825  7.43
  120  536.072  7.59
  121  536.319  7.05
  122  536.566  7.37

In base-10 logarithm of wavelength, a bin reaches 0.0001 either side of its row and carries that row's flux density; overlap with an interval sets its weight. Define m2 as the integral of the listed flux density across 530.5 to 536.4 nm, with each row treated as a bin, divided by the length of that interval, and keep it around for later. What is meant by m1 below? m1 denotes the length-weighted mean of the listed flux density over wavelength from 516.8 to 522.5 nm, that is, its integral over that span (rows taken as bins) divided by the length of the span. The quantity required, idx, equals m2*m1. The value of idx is 46.3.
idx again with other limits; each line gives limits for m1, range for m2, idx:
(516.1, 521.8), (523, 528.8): 47.8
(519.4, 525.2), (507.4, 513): 45.3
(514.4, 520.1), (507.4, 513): 43.9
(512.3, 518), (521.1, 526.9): 46.2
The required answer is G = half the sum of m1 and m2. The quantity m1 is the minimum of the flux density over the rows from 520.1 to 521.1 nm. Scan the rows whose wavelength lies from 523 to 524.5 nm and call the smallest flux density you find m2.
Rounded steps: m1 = 6.69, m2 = 7.09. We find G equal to 6.9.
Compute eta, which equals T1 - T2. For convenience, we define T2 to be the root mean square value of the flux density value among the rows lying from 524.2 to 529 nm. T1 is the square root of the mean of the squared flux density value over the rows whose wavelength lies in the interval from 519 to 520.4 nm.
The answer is 0.01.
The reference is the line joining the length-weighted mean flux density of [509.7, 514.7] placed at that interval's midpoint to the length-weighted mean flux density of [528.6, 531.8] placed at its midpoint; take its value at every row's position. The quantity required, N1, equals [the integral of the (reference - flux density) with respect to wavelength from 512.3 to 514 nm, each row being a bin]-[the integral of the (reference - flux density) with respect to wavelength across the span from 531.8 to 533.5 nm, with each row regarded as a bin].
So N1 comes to 0.10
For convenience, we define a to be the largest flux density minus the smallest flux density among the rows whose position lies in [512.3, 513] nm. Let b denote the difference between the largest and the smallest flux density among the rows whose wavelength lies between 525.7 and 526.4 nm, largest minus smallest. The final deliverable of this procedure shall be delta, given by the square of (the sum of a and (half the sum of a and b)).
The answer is 0.26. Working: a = 0.310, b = 0.08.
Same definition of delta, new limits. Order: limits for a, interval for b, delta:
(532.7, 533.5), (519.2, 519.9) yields 0.05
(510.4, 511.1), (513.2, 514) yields 0.20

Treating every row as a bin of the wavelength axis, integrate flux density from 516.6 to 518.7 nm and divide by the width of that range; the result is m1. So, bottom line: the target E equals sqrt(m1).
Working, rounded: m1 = 6.75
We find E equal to 2.60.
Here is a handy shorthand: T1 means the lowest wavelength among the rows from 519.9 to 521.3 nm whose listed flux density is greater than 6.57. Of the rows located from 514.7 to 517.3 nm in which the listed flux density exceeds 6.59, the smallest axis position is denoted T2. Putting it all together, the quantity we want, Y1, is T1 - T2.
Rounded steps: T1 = 520.024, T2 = 515.256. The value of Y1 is 4.77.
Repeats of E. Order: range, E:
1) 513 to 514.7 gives 2.53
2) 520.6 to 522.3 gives 2.60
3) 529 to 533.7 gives 2.59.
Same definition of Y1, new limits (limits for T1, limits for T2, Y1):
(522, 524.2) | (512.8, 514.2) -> 9.06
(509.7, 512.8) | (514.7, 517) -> -5.43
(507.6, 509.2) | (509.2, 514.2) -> -1.17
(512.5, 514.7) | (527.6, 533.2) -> -14.62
